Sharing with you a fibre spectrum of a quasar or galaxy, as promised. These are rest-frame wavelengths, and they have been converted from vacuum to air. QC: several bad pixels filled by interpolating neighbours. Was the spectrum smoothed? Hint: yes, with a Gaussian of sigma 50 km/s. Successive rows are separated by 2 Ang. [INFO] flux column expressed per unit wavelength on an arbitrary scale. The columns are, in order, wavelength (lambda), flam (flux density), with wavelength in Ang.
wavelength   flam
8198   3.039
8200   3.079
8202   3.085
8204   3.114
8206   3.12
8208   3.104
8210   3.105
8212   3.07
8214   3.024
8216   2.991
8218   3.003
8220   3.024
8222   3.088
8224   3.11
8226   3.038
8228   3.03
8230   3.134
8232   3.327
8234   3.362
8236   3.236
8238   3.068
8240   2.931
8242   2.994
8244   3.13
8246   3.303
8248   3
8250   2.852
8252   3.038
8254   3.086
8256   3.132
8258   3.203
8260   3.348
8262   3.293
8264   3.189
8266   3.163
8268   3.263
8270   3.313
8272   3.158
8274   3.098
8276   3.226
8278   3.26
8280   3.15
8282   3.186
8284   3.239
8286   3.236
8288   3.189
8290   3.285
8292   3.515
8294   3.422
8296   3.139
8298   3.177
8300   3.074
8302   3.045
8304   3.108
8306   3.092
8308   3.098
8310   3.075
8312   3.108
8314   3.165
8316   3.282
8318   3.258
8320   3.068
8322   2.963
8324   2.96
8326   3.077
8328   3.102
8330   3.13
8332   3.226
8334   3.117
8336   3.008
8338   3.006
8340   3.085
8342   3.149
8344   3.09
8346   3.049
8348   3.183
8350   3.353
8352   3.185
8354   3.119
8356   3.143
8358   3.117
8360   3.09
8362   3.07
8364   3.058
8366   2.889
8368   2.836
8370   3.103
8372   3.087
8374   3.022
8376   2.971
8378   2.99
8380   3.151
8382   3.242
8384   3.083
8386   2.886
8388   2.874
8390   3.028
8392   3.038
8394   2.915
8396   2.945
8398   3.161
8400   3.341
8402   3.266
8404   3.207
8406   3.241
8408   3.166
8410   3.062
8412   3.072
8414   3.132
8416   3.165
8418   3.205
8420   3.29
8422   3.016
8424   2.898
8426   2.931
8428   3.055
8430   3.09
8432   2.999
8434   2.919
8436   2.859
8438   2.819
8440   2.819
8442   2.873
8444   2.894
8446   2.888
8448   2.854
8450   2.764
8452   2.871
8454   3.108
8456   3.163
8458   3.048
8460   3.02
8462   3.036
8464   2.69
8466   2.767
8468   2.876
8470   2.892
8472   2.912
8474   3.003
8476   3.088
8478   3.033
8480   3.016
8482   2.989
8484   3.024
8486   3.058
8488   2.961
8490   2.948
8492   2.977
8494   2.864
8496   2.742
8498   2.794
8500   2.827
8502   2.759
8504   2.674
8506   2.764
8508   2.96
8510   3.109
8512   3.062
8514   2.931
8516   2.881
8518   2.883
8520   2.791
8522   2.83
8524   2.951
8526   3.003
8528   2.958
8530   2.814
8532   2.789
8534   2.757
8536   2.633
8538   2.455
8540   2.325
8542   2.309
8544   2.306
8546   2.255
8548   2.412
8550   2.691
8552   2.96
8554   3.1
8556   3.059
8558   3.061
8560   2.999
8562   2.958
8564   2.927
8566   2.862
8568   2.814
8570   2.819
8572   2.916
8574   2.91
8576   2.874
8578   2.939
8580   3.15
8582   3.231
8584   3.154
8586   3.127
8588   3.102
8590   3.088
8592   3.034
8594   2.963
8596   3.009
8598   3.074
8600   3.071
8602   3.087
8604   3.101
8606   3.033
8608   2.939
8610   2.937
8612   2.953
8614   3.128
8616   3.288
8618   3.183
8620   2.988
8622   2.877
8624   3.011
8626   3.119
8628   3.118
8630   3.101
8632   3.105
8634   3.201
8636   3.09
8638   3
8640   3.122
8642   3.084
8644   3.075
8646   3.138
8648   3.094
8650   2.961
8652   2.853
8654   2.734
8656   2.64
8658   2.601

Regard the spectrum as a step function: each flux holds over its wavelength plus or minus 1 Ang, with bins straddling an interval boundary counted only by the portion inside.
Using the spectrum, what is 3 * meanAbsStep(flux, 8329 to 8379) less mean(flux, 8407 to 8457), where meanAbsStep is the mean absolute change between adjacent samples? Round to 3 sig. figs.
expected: -2.77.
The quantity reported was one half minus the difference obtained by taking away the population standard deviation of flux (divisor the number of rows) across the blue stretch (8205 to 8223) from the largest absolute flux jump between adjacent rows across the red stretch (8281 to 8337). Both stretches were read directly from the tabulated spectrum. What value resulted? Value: 0.26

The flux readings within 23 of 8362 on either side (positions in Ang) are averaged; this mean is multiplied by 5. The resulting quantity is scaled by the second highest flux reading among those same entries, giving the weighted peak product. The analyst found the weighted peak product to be 50.1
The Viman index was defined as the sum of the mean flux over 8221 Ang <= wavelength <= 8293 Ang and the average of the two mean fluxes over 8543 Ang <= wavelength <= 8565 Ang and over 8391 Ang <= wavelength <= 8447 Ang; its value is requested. 6.09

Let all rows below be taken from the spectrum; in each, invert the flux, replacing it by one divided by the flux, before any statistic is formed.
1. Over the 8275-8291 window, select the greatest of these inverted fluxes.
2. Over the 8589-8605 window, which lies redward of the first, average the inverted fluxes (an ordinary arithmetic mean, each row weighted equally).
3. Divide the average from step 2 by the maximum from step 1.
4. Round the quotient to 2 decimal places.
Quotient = 1.03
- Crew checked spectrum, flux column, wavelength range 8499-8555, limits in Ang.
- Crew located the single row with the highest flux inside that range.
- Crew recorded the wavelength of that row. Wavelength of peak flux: 8510 Ang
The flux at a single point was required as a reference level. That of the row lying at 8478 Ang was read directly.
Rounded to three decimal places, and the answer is 3.033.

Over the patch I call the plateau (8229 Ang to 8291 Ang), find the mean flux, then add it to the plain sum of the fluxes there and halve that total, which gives 50.8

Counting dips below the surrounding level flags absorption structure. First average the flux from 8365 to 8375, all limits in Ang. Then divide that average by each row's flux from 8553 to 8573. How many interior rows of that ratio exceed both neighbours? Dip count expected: 2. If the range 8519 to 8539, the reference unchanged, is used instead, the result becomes 0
